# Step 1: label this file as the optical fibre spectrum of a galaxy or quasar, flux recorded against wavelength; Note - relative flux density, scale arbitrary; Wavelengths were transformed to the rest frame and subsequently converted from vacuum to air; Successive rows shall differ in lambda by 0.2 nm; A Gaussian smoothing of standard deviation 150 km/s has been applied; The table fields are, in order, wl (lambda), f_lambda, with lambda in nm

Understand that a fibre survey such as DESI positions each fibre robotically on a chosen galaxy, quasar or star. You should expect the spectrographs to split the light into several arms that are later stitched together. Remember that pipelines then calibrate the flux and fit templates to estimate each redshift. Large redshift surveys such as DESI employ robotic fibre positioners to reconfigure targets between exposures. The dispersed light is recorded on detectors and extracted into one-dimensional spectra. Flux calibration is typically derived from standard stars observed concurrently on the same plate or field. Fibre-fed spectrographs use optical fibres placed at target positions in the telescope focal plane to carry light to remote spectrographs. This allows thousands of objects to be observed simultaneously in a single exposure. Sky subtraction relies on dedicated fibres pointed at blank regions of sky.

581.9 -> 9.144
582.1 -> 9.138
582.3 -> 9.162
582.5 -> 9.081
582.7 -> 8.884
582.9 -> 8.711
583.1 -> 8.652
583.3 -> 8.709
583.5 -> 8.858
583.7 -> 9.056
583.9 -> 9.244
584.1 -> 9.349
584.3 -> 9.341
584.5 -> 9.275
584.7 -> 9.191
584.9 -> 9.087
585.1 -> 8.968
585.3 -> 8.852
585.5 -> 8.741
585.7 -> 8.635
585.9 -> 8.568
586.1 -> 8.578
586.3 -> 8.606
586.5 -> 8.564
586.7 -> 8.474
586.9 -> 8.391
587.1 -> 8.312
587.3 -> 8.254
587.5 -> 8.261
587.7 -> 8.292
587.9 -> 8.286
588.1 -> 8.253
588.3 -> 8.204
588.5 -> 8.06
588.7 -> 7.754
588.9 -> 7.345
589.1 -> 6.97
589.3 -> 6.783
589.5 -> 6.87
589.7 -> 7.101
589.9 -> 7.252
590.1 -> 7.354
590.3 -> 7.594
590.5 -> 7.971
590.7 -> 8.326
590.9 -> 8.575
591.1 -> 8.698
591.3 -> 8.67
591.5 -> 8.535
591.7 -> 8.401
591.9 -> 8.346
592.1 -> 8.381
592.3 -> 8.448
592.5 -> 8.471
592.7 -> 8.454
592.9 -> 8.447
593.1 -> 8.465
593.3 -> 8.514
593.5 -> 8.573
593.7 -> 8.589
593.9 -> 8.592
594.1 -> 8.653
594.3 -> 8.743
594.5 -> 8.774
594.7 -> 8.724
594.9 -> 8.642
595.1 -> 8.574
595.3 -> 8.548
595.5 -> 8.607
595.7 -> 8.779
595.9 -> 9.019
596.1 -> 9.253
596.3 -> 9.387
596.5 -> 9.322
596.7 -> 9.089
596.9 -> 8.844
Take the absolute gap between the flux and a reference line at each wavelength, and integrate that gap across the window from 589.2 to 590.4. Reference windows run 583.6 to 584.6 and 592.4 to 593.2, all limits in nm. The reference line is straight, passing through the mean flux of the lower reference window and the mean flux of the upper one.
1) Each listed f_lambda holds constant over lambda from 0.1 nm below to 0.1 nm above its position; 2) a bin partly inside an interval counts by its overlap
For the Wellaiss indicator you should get 1.9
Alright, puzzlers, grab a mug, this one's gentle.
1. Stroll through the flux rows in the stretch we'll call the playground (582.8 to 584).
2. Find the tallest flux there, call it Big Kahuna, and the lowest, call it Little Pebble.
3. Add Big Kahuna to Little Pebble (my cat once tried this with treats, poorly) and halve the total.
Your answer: 8.9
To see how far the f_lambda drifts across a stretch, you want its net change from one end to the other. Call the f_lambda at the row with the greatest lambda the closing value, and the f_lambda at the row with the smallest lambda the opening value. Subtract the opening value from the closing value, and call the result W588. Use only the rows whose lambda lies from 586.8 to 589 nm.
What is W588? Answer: -1.0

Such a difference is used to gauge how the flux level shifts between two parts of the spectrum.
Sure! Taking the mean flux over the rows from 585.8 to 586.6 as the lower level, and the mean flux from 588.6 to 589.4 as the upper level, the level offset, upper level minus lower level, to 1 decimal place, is -1.4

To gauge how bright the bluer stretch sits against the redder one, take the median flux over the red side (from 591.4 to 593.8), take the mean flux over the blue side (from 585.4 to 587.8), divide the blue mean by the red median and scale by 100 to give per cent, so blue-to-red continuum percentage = 100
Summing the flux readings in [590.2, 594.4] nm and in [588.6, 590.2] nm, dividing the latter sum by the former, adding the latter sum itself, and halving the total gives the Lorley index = 29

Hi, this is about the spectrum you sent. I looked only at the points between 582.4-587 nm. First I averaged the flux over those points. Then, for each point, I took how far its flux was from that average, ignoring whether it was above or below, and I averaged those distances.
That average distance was 0.25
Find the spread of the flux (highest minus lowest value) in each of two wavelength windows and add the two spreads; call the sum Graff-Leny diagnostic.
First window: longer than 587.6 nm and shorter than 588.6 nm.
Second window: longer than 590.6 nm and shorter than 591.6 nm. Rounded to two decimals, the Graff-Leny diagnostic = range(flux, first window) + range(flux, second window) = 0.60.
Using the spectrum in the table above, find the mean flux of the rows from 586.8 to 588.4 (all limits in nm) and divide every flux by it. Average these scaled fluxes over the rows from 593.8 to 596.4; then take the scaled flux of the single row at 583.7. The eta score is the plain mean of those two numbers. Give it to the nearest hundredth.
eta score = 1.08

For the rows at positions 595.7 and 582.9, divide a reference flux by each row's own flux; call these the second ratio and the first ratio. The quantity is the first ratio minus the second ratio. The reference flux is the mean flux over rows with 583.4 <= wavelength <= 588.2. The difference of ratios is 0.008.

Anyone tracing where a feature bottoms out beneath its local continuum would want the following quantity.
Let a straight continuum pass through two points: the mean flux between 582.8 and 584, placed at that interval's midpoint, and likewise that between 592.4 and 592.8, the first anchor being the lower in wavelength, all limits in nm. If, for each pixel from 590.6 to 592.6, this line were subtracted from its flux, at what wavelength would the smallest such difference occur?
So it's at 590.7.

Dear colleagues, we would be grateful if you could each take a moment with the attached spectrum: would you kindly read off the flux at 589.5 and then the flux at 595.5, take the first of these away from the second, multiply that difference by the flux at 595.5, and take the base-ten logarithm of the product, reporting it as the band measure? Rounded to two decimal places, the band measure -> 1.17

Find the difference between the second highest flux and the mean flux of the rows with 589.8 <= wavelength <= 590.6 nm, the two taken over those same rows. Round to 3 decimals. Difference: 0.051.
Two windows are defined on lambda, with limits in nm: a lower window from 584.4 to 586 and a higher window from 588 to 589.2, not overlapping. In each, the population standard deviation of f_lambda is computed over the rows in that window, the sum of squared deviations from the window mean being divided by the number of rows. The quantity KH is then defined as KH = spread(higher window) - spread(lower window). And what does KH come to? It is 0.2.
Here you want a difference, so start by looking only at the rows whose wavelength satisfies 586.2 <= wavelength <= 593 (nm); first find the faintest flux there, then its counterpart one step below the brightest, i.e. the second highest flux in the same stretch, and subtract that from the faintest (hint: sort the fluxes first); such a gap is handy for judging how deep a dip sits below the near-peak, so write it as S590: -1.9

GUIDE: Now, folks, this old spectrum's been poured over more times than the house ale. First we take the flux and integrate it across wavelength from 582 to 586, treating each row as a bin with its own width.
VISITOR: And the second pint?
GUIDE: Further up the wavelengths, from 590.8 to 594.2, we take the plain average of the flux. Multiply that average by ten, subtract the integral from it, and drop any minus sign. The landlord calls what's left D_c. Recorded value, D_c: 49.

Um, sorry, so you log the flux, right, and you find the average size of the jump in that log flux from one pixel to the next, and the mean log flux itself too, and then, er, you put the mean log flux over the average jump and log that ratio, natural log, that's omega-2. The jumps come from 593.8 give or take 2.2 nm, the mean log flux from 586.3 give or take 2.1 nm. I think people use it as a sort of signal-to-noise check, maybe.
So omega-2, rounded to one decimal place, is 5.8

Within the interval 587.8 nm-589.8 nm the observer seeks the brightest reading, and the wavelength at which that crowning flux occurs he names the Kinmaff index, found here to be 587.9 nm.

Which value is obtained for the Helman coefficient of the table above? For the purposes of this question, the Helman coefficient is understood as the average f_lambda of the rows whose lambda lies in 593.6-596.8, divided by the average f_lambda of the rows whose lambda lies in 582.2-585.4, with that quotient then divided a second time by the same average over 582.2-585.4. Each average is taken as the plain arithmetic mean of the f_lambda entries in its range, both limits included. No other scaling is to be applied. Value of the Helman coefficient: 0.108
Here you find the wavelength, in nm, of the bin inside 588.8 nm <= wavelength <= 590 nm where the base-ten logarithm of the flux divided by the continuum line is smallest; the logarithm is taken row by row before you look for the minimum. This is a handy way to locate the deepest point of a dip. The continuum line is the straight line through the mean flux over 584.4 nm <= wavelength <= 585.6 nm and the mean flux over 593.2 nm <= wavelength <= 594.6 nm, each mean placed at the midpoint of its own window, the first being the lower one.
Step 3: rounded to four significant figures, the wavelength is 589.3 nm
